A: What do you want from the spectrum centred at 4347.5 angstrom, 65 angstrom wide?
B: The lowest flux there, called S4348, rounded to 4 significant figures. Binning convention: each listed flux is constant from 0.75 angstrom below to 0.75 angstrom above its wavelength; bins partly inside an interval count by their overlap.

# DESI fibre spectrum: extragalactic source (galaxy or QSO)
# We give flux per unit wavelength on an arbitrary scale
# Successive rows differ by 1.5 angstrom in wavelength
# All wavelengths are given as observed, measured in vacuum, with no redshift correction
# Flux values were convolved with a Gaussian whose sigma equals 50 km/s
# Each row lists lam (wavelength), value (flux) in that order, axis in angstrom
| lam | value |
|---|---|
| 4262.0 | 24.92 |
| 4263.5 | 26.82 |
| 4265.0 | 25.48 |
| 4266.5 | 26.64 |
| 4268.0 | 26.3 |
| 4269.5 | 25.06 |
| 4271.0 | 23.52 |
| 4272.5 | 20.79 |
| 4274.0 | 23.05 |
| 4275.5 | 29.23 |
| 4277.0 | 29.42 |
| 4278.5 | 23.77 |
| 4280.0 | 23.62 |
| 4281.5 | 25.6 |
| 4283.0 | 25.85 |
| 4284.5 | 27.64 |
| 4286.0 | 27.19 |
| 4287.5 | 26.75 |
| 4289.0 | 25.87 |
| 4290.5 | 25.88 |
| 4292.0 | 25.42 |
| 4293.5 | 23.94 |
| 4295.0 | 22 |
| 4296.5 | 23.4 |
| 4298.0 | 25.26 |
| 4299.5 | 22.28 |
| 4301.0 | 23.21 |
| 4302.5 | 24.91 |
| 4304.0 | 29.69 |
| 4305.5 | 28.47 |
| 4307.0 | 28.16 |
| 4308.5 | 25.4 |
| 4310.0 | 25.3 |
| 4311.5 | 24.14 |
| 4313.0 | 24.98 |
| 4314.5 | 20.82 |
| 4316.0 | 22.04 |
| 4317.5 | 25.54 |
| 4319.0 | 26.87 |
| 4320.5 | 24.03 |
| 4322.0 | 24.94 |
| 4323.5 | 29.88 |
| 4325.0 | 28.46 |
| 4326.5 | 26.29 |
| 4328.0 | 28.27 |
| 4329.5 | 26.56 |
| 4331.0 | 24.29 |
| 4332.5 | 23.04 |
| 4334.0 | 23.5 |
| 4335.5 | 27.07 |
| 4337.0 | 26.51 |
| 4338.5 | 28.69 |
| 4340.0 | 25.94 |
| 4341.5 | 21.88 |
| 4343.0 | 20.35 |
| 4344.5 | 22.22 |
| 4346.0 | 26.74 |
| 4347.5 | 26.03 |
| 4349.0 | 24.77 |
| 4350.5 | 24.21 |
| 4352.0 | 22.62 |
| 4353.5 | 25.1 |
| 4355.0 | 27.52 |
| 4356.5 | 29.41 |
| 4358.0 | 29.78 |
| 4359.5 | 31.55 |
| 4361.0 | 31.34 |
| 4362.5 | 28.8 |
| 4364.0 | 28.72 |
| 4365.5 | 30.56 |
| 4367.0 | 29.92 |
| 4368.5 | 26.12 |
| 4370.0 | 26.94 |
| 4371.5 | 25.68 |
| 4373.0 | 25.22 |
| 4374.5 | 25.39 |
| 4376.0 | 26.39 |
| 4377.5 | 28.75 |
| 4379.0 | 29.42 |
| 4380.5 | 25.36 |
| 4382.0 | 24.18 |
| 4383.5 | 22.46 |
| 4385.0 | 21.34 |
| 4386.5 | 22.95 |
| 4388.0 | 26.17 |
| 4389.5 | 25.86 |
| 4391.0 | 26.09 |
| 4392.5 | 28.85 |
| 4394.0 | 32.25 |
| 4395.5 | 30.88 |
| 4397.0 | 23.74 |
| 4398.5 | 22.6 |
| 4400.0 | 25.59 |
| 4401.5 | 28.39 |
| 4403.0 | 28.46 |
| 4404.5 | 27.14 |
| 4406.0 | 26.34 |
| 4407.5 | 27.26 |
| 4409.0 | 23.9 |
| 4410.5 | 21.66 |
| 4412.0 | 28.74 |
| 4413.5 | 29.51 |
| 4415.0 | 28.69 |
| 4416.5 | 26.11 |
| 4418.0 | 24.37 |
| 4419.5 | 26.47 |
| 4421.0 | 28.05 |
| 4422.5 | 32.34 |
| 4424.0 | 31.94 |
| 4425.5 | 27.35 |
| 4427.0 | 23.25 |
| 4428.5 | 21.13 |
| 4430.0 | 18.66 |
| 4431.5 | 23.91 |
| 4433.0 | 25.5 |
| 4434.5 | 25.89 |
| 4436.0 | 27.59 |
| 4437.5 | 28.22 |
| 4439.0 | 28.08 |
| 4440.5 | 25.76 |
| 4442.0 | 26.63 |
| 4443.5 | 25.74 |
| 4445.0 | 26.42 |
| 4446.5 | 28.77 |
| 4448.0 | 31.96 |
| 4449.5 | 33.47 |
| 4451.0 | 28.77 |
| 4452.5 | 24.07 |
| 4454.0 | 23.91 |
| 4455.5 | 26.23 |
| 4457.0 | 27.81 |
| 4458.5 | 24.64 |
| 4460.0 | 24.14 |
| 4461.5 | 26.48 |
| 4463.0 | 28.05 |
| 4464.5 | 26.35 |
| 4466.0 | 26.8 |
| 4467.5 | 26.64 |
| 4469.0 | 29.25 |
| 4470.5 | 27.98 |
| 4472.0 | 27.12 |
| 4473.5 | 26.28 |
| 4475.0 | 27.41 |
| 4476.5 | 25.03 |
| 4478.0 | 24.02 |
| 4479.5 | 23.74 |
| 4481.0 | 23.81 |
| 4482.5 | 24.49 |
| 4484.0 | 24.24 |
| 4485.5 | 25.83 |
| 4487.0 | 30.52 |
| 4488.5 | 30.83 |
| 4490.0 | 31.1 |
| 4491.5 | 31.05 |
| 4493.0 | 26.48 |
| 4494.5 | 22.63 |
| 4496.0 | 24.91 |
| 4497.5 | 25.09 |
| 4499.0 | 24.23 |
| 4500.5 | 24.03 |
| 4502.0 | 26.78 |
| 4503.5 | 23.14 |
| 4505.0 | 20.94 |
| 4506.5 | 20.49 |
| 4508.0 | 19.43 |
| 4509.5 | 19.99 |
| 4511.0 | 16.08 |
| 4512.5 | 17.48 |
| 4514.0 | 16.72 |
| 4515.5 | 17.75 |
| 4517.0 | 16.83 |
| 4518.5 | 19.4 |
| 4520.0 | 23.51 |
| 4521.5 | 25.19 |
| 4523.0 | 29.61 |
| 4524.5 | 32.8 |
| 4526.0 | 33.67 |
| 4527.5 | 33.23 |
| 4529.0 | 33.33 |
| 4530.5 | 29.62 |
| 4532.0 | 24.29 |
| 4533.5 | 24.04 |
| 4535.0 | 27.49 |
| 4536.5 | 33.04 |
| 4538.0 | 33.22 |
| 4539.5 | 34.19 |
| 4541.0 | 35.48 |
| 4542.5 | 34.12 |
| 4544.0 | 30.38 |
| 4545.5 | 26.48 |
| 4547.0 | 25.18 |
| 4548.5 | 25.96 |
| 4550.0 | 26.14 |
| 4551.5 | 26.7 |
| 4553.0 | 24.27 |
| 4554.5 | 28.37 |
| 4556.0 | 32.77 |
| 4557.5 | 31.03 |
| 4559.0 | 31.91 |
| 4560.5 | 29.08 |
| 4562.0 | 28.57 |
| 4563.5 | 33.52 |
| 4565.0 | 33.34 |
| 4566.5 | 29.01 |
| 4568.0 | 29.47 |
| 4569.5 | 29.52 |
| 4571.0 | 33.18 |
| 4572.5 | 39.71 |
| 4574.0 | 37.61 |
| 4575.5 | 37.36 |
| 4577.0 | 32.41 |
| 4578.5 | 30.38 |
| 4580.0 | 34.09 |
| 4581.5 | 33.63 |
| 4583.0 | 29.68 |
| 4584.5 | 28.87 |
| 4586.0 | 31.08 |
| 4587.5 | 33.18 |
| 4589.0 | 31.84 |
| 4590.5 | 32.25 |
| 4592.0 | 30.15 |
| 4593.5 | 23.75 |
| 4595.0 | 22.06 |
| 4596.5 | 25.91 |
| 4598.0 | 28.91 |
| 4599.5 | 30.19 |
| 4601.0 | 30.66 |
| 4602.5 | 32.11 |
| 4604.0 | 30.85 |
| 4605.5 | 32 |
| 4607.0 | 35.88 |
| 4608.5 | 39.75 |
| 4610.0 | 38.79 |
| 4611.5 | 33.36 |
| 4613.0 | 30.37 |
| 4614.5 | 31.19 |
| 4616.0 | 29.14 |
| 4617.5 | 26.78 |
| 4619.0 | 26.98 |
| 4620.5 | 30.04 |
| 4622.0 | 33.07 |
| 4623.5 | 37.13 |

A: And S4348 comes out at 20.35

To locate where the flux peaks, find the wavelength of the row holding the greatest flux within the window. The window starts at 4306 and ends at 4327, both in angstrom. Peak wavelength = 4323.5 angstrom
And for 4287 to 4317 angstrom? 4304.0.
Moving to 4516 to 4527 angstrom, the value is 4526.0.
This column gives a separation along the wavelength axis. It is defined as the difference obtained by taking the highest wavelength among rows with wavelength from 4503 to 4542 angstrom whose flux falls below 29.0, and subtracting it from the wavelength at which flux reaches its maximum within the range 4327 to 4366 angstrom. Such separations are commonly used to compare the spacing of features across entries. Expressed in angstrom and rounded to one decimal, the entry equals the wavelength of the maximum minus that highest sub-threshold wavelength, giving -175.5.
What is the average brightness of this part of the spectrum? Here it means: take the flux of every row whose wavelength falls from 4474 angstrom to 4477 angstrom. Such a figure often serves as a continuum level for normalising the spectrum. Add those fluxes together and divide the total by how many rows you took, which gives 26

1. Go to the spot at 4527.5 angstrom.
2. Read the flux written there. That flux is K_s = 33.23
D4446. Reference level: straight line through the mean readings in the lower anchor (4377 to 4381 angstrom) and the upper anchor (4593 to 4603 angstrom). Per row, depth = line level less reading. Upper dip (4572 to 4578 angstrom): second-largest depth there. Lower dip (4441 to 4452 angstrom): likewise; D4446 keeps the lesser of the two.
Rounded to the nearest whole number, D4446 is -10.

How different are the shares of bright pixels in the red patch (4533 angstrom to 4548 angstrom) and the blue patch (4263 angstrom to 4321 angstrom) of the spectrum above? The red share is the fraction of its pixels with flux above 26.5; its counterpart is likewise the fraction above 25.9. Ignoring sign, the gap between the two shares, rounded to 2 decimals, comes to 0.39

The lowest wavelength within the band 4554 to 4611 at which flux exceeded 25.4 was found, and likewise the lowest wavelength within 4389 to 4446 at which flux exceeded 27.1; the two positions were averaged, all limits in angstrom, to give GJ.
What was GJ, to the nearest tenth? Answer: 4473.5 angstrom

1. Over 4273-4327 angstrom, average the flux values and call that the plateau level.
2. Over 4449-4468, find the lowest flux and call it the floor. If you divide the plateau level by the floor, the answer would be 1.07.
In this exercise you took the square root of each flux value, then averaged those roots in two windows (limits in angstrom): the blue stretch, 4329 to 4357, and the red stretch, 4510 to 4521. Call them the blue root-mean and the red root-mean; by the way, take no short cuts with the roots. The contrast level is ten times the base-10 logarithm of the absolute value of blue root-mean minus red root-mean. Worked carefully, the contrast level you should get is -1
